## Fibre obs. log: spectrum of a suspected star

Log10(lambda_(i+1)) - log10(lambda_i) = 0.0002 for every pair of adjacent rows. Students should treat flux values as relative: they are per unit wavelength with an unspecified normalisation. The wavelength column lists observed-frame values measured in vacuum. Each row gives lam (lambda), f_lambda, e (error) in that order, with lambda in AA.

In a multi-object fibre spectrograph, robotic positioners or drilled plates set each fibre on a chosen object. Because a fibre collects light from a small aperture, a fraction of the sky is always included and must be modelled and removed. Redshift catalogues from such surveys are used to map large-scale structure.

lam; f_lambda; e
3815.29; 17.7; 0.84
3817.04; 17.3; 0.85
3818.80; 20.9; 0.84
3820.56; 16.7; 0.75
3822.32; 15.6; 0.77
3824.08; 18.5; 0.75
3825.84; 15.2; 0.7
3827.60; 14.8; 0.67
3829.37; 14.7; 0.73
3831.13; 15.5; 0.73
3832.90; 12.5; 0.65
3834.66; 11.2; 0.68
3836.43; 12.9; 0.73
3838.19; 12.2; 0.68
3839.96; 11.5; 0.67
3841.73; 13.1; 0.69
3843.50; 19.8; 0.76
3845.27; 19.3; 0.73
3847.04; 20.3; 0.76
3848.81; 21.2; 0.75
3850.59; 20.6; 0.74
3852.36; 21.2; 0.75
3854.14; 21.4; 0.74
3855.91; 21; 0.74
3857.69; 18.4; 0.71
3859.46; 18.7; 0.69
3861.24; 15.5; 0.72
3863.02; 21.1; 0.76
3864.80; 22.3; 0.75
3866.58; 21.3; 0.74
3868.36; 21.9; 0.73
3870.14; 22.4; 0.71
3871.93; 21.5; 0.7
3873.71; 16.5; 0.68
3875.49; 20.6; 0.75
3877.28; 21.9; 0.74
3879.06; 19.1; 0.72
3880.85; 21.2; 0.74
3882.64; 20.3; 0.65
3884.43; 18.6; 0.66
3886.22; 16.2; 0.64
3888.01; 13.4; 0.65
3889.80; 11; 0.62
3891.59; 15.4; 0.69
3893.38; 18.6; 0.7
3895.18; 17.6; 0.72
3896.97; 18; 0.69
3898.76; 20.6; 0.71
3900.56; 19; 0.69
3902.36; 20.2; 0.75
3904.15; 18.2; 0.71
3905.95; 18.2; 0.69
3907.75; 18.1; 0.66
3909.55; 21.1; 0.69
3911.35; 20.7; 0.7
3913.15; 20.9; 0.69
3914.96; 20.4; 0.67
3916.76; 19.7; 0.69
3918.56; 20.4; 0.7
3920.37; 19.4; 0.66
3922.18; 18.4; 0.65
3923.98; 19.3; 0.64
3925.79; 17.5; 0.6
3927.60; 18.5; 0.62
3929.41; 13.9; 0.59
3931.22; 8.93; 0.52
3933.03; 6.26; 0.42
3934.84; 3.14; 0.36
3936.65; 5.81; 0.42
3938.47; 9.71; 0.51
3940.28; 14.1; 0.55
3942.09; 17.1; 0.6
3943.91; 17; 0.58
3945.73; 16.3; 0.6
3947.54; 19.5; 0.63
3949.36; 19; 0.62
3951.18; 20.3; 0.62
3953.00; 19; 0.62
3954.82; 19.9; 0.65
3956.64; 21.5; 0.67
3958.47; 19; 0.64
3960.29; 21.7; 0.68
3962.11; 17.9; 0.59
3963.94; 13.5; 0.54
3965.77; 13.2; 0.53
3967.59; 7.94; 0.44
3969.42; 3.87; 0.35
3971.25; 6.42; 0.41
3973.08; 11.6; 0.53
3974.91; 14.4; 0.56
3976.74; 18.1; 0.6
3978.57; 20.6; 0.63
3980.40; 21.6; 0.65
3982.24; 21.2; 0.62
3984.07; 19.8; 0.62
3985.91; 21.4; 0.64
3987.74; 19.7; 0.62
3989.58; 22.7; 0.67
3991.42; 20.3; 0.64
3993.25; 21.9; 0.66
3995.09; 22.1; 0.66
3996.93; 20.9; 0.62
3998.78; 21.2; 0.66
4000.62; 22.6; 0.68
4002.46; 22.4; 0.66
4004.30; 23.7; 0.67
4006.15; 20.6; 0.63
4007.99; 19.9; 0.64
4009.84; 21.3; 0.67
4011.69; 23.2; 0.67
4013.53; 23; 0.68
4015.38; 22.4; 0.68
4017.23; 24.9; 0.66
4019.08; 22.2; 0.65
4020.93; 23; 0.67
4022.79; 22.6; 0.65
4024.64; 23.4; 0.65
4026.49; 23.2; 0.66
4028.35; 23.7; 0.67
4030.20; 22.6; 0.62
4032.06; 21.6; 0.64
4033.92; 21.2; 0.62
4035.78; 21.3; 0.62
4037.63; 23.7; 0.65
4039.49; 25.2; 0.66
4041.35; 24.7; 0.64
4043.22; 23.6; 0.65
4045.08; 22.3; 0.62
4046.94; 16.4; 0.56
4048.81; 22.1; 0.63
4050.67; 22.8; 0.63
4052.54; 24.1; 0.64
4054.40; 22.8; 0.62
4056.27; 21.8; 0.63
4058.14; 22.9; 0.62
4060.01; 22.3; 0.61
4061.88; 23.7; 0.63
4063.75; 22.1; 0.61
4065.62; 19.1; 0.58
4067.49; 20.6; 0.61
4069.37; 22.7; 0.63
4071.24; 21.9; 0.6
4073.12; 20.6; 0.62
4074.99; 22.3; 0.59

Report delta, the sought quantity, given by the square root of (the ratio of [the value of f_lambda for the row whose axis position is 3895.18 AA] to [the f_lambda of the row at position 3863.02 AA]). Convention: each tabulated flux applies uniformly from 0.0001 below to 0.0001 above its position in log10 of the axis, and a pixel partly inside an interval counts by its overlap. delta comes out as 0.91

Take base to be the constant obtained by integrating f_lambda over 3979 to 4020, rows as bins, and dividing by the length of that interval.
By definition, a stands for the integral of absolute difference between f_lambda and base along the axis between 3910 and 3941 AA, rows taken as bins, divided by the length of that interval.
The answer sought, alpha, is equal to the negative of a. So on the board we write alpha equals -6.6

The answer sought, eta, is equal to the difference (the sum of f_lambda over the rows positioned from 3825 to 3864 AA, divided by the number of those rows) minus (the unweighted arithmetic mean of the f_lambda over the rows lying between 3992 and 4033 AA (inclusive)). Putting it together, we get -5.5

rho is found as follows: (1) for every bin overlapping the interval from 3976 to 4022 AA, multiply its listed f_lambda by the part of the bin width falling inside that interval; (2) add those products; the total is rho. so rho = 996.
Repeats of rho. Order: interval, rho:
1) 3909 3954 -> 730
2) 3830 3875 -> 817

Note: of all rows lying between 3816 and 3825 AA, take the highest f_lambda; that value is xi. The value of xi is 20.9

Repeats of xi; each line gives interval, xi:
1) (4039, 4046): 25.2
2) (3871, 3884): 21.9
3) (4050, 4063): 24.1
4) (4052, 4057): 24.1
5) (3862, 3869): 22.3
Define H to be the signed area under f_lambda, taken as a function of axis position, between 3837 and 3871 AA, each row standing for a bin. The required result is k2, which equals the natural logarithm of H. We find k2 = 6.47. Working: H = 648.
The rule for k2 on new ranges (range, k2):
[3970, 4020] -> 6.92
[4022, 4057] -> 6.67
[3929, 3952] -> 5.71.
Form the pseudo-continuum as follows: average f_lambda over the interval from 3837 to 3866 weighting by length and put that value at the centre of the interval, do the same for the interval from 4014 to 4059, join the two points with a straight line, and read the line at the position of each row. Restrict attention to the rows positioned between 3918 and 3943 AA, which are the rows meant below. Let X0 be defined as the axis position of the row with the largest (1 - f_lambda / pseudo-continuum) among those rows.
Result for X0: 3934.84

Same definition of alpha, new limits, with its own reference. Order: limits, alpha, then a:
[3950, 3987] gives -5.1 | 5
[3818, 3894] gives -4.0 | 4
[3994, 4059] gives -1.3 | 1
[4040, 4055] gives -2.0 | 2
